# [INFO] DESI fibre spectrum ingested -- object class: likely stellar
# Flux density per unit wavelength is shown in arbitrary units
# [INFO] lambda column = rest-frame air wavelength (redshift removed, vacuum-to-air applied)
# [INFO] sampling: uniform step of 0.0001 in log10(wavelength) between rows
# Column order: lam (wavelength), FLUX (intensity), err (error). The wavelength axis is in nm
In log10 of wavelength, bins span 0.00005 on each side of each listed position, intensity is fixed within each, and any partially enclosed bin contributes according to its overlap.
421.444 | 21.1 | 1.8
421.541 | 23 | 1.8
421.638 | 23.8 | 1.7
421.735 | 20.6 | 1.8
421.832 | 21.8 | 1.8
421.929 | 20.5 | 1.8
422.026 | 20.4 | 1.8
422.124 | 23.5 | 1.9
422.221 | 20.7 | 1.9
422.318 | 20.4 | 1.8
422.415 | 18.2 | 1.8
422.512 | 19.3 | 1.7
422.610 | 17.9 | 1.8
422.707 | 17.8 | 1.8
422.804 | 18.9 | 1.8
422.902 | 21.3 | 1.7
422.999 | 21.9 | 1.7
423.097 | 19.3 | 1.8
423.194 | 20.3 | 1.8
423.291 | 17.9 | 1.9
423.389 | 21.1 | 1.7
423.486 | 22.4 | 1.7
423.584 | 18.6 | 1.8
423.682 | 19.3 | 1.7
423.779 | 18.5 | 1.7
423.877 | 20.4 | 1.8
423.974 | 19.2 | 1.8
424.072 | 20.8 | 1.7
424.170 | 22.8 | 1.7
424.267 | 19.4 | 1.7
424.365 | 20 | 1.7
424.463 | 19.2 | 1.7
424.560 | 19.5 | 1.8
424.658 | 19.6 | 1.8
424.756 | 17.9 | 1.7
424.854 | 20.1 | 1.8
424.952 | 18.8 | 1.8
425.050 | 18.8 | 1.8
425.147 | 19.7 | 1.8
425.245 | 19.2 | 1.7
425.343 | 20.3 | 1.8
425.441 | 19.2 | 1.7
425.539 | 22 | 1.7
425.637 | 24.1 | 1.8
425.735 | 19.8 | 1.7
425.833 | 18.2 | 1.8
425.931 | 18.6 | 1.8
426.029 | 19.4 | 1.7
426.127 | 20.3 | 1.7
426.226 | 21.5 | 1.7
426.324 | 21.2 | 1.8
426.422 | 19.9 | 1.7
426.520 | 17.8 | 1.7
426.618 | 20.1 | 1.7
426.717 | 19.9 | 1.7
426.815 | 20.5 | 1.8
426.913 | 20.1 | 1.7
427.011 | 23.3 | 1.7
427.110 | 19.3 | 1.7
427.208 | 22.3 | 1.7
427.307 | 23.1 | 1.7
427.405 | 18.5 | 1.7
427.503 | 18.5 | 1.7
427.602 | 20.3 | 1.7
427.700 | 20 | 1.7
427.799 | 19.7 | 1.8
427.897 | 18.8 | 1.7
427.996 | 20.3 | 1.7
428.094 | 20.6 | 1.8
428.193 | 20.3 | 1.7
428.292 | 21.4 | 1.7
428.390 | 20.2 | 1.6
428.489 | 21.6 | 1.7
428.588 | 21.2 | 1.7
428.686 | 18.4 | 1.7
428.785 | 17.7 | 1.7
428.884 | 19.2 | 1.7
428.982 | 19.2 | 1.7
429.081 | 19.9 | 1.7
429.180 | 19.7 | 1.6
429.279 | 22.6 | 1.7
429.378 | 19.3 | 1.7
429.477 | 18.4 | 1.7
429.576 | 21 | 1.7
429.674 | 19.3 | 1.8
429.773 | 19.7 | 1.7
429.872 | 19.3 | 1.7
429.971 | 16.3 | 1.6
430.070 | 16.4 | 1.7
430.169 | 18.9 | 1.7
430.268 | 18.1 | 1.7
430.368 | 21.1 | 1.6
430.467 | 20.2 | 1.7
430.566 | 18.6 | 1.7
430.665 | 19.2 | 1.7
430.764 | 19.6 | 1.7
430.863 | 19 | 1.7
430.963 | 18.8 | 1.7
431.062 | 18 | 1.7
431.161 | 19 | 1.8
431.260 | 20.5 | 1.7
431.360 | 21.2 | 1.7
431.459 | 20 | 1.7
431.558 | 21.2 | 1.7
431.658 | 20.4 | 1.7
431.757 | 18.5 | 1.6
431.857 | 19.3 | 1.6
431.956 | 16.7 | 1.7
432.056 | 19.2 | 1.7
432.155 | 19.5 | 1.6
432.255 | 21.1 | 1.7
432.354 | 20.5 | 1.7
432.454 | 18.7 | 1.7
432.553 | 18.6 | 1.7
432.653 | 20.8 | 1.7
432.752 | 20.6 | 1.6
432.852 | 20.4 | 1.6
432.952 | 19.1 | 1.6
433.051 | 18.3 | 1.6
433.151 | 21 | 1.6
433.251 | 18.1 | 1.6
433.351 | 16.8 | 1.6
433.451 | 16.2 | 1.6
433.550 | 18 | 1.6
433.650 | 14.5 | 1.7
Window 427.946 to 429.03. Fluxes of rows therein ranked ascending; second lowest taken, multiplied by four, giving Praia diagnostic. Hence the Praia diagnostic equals 73.6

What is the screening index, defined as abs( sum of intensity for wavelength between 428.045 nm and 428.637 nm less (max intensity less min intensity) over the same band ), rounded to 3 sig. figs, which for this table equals 124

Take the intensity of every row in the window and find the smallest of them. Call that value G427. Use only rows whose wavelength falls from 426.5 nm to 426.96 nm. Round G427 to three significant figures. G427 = 17.8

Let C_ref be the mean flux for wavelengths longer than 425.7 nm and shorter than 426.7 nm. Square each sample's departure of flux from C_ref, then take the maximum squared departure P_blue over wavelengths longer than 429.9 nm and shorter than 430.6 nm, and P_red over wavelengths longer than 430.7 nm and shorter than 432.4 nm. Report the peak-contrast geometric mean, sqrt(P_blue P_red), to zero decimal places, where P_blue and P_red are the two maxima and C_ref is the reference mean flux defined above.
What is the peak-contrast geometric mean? 10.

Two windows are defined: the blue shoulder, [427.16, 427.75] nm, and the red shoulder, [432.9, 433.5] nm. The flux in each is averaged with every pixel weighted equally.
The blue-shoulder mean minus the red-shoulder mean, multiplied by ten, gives 22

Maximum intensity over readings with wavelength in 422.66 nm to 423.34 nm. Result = 21.9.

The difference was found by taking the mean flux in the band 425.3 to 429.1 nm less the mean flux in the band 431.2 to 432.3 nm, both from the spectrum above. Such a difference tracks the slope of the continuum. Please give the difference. 0.4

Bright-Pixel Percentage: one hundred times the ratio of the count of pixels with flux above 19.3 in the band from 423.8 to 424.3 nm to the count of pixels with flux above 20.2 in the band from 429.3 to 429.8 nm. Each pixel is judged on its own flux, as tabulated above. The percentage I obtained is 400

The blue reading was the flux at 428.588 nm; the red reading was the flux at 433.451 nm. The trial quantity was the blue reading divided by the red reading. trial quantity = 1.31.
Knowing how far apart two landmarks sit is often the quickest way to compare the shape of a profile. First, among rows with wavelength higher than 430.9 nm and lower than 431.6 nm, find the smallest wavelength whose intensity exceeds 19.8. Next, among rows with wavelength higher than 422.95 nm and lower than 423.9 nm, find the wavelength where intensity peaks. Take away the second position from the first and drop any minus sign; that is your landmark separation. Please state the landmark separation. 7.77 nm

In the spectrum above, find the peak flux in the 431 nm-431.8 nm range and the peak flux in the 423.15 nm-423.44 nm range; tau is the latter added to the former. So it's 42.3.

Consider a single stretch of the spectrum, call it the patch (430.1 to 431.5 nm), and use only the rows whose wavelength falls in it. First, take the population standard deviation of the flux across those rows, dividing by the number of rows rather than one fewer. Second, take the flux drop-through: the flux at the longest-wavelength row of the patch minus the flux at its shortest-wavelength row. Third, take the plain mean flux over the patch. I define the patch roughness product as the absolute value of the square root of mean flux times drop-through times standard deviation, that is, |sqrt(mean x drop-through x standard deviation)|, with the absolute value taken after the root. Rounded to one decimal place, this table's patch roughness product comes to 4.6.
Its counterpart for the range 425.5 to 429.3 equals 4.3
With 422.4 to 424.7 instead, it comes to 6.2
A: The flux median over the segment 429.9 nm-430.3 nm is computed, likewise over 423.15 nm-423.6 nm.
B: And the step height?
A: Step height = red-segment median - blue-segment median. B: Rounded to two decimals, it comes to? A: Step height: -3.05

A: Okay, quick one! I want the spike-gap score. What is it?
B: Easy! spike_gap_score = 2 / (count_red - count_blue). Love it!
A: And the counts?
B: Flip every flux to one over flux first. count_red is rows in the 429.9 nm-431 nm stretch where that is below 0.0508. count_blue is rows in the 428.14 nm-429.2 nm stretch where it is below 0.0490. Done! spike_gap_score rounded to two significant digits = -2.0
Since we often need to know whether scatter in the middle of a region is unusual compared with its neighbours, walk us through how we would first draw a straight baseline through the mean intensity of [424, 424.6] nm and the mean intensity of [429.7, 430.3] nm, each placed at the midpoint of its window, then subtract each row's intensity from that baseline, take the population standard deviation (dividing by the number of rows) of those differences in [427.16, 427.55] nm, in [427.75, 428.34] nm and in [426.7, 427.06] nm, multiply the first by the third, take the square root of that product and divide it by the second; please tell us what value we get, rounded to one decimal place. 2.0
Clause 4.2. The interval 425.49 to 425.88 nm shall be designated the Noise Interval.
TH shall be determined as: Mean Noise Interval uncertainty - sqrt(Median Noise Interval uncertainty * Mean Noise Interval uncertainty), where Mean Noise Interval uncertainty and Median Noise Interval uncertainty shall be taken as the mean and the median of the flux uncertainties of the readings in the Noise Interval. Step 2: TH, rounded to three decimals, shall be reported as 0.000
